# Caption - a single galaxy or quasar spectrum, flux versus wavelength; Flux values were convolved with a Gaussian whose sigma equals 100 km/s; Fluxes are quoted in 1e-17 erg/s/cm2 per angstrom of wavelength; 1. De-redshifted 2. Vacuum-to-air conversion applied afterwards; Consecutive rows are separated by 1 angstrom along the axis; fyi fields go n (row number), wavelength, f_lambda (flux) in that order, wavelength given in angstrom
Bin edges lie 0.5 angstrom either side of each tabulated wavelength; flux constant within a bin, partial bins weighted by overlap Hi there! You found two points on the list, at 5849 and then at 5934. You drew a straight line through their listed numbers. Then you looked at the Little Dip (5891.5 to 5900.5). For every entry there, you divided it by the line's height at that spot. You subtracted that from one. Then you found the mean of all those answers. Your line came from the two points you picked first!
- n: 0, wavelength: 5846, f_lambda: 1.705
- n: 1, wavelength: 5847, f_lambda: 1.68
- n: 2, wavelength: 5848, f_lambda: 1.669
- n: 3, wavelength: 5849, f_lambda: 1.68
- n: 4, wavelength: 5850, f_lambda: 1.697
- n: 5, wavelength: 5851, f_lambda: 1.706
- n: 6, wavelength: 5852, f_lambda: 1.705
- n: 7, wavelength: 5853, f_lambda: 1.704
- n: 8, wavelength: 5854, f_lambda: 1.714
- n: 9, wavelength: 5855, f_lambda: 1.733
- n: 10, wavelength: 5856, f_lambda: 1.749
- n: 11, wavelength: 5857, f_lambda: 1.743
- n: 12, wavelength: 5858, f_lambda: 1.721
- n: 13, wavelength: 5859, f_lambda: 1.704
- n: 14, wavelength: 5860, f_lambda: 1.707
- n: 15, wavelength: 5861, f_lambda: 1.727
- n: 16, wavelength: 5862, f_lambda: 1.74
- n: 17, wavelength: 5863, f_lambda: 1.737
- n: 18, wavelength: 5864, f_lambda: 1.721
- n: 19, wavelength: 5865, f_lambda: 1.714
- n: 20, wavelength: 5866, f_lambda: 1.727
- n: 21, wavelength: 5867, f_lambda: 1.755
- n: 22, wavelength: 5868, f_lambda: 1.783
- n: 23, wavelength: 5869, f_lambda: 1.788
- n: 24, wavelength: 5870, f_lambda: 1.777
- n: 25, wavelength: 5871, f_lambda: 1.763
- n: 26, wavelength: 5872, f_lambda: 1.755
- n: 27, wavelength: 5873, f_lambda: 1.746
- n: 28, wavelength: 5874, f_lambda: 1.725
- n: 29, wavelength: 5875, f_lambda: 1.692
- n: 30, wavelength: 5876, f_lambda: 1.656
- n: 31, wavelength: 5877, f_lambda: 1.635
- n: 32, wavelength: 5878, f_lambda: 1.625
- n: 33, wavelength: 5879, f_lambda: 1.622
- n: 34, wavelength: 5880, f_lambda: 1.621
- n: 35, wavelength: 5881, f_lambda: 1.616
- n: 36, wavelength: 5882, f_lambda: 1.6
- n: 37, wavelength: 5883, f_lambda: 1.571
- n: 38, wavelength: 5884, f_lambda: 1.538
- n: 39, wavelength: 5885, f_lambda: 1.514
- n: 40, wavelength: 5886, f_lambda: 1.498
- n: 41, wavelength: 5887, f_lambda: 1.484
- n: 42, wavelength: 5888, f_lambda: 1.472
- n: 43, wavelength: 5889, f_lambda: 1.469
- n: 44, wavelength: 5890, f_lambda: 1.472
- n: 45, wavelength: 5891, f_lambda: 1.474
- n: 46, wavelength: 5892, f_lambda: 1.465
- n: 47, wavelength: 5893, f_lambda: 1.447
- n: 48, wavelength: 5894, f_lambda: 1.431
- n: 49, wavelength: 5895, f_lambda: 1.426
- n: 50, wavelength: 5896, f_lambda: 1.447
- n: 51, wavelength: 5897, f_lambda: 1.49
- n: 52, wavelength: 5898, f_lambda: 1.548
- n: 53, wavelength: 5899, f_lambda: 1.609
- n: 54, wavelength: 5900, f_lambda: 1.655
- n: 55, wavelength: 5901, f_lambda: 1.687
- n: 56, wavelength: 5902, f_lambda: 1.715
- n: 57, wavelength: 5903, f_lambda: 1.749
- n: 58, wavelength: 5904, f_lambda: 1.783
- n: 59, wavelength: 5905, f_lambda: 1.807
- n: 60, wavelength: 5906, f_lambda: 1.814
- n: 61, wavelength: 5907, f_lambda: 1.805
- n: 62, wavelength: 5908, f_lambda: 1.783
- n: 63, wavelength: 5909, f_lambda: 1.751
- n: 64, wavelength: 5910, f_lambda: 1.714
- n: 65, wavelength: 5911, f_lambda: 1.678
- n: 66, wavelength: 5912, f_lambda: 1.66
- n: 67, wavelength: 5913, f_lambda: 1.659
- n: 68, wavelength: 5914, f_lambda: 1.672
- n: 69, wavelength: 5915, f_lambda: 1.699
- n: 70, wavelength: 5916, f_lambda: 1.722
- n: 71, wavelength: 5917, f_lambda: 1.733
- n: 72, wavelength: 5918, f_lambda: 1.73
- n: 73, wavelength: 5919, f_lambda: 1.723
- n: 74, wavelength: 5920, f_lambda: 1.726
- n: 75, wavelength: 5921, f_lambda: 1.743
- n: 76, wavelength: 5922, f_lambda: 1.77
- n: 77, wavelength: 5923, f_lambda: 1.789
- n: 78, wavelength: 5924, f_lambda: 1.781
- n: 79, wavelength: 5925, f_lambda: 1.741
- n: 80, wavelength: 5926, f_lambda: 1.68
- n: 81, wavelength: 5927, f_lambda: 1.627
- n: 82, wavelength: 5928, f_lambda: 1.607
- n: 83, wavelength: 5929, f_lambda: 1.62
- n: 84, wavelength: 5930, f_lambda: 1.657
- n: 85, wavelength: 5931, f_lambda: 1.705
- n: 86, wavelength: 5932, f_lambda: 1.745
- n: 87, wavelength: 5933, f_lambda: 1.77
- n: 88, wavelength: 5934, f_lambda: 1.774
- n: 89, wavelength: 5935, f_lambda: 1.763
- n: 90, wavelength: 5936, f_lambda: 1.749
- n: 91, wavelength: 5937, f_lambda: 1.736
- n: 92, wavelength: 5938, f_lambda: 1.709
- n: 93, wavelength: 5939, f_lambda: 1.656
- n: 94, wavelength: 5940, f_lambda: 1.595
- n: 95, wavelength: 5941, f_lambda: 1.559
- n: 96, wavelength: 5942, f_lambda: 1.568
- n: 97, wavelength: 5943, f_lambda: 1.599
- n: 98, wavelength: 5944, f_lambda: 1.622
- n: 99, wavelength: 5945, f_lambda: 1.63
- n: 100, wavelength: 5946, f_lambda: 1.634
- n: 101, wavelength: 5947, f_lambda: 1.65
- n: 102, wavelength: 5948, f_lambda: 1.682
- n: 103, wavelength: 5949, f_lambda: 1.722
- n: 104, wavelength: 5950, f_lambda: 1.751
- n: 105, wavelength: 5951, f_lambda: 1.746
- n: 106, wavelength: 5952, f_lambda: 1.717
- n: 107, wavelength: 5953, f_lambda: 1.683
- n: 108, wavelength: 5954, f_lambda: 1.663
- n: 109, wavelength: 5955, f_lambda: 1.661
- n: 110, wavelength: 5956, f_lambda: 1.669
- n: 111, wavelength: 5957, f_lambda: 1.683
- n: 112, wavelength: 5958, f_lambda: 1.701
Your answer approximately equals 0.13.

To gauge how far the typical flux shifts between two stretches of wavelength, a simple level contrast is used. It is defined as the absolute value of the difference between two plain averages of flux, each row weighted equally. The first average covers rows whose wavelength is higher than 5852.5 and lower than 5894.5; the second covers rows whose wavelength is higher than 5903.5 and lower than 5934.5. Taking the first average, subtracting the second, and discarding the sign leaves 0.079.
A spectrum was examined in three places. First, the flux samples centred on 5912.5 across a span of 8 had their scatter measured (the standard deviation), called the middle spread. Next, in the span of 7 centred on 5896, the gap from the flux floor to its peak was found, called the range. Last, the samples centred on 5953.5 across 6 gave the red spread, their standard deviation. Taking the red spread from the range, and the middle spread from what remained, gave 0.12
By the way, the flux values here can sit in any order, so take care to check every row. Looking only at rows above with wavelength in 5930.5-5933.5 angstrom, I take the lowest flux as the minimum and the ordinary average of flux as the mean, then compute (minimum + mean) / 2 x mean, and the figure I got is 3.00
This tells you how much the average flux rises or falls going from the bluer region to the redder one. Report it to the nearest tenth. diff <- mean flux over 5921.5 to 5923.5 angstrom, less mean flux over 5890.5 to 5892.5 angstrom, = 0.3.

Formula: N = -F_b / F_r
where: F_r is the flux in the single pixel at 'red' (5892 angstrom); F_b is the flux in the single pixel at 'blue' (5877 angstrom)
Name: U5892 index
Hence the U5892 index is -1.12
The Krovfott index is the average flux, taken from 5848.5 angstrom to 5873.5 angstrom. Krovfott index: 1.73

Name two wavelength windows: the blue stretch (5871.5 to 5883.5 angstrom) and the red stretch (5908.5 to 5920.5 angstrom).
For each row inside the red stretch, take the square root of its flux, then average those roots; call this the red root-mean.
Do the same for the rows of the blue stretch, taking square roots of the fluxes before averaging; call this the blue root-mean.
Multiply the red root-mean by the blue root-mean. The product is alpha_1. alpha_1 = 1.680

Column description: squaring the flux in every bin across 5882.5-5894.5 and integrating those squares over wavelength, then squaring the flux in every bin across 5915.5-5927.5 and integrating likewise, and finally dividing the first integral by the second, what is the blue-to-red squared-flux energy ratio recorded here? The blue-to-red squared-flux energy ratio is 0.74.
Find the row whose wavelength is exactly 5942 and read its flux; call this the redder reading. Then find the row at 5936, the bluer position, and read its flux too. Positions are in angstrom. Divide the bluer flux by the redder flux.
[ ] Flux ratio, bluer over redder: 1.12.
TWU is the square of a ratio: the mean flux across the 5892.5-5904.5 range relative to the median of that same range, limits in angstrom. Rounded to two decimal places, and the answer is 1.00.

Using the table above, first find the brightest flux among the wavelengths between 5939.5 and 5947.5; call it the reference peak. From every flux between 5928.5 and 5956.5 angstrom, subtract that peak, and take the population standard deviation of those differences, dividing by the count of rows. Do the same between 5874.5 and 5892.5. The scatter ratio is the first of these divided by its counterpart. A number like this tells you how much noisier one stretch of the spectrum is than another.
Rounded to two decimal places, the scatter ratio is 0.82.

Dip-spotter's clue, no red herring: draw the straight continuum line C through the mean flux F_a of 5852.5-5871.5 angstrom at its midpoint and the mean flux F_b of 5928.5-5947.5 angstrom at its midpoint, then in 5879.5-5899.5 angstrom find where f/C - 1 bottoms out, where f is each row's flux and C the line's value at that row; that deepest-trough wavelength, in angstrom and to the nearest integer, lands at 5895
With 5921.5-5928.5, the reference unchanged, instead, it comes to 5928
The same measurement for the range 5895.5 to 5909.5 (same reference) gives 5896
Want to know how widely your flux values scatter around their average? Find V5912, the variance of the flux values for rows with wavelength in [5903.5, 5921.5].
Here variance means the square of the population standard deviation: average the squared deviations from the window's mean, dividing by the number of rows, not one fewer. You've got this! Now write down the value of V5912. 0.0023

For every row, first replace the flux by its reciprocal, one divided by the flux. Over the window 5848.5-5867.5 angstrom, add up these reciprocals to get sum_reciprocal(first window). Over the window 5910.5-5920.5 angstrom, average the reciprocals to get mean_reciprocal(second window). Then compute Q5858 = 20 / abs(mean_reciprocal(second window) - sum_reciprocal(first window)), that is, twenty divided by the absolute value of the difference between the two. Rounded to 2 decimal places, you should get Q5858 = 1.91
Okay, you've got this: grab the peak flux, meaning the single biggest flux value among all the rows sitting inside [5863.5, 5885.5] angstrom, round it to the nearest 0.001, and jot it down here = 1.788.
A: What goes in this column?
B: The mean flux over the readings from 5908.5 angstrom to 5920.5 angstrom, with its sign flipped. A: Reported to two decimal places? -1.71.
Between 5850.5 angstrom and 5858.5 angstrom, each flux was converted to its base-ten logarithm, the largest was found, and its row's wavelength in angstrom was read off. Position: 5856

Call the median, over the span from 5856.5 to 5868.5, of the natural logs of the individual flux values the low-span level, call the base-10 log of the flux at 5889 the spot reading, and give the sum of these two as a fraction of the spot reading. 4.3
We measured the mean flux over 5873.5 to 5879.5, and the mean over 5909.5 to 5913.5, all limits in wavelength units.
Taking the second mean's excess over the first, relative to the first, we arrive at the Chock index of 0.011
